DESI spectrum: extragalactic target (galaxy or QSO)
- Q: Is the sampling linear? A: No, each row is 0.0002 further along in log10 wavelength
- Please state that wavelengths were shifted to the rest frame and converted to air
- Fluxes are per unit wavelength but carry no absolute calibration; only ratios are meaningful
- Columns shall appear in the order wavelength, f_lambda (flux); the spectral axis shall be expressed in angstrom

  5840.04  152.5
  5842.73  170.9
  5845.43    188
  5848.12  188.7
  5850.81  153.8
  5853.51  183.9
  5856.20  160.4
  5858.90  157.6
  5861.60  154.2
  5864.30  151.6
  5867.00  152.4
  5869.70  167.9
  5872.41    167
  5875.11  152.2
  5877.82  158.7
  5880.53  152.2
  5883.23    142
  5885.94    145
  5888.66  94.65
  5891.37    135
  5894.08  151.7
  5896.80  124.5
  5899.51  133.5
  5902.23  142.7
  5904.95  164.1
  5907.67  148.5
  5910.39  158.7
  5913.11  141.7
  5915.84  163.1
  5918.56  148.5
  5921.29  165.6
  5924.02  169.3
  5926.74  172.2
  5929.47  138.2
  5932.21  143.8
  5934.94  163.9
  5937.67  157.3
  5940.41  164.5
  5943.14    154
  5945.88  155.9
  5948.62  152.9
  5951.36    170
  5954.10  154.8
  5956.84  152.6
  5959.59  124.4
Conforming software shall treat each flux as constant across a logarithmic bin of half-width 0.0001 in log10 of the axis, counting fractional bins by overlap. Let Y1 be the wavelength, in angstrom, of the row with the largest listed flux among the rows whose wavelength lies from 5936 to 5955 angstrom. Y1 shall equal 5951.36 angstrom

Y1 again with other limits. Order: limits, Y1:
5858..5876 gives 5869.70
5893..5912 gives 5904.95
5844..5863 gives 5848.12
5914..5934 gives 5926.74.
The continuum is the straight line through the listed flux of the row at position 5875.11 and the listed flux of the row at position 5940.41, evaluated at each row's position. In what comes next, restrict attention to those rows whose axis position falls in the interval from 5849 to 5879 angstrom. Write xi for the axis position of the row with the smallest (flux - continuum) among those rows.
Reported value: 5875.11 angstrom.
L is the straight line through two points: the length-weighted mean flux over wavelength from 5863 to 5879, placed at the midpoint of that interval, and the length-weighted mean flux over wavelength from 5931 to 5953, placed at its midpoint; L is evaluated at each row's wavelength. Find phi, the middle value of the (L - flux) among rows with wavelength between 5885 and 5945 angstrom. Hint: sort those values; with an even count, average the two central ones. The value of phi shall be 8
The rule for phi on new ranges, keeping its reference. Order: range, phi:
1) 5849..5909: 6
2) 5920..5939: -6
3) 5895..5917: 13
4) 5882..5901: 23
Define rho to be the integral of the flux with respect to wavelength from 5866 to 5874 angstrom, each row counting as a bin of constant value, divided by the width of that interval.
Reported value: 163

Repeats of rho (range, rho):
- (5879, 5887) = 147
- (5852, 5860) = 167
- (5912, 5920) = 151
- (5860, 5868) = 153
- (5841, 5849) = 181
